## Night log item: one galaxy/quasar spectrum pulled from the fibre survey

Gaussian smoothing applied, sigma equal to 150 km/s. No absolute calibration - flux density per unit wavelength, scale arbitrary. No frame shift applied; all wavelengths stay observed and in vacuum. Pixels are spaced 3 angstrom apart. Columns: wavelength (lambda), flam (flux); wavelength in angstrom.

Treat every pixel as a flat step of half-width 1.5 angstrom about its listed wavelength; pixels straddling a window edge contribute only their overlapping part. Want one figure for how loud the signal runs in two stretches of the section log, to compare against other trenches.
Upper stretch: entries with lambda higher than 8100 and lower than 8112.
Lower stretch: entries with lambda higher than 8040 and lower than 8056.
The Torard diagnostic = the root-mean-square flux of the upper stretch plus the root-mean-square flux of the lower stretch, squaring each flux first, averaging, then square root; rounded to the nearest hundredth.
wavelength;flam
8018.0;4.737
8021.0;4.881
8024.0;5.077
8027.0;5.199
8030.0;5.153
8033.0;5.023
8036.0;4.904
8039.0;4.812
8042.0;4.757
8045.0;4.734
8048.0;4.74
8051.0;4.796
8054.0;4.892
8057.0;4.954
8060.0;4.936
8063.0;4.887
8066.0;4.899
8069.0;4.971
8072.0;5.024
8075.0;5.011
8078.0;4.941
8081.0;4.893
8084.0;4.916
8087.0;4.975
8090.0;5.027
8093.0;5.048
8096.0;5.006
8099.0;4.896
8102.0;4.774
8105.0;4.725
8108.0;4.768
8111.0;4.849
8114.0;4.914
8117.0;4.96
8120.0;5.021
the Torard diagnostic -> 9.56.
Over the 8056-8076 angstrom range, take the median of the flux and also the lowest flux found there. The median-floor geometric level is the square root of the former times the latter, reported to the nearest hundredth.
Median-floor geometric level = 4.92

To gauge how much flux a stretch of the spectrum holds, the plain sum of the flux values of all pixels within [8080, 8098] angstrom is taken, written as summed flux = 29.9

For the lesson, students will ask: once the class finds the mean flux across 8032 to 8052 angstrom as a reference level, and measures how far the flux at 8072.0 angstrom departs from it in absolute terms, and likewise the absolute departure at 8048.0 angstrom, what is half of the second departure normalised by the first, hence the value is 0.2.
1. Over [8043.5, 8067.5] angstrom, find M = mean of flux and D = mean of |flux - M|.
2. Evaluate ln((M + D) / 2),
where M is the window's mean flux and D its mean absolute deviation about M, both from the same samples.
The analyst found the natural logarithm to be 0.902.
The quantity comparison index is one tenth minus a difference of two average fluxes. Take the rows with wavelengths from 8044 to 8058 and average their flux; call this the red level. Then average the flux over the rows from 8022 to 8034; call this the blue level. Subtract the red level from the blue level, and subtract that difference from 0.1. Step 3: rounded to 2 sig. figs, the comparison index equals -0.19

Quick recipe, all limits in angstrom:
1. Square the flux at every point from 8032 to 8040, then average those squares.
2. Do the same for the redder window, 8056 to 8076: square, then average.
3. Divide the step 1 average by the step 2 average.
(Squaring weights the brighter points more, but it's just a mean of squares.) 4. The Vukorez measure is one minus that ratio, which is 0.016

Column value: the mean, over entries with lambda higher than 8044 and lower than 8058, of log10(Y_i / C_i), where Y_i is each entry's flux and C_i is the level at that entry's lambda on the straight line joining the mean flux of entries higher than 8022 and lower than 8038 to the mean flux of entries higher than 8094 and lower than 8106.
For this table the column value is -0.016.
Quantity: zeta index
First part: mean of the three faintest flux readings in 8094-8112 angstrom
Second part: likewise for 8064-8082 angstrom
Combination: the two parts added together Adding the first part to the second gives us 9.67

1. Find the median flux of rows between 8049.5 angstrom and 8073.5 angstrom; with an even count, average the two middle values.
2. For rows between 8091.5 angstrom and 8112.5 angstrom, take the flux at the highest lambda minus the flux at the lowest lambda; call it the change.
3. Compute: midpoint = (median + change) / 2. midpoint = 2.36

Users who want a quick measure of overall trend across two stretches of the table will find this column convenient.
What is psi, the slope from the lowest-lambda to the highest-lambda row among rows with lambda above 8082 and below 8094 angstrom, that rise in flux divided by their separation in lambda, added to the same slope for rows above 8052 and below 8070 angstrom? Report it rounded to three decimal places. 0.020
